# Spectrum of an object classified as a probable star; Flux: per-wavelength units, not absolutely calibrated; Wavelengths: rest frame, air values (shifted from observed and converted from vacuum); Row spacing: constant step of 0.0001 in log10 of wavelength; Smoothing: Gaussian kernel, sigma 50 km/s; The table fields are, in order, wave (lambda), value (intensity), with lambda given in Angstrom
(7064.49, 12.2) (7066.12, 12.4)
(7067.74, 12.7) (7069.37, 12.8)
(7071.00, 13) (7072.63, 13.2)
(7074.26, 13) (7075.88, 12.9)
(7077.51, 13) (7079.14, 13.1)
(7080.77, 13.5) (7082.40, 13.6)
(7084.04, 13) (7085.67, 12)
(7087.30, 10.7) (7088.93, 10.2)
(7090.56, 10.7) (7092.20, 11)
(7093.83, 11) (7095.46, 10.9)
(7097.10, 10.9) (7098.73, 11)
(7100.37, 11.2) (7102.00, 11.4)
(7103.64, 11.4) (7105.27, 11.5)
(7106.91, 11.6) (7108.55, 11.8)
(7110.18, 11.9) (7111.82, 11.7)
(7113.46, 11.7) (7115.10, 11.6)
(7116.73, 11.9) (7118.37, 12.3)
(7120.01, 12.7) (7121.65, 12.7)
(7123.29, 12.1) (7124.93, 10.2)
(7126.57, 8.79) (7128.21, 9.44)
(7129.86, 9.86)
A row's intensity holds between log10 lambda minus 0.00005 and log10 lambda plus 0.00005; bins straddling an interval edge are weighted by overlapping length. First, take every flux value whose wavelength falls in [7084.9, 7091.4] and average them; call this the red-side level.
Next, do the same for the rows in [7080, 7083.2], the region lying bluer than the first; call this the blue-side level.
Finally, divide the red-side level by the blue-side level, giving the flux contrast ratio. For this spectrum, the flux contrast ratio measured 0.80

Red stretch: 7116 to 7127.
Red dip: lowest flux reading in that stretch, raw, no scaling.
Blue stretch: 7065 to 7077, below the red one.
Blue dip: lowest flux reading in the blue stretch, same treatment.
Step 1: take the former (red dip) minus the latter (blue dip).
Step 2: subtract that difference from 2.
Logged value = 5.6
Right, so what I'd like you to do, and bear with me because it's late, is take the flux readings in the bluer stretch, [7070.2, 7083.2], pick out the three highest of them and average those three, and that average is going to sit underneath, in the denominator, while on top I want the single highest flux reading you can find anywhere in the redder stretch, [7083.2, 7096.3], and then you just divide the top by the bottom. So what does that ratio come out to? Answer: 0.97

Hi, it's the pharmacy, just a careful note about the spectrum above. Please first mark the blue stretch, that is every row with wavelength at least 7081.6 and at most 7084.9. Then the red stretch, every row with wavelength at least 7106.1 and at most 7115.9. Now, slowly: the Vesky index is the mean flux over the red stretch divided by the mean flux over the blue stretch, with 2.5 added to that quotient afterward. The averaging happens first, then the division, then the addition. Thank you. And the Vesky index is 3.38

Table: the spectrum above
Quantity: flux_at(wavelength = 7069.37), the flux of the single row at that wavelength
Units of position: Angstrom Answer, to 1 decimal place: 12.8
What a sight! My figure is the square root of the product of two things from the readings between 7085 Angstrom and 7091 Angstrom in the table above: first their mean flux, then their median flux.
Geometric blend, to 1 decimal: 10.8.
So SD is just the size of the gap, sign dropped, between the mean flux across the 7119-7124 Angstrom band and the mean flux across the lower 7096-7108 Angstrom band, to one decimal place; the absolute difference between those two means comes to 1.2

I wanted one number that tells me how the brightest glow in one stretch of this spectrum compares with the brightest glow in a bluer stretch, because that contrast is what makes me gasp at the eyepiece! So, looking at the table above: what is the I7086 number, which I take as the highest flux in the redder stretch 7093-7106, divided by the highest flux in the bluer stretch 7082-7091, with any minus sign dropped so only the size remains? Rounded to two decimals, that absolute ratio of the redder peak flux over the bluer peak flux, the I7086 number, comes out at 0.85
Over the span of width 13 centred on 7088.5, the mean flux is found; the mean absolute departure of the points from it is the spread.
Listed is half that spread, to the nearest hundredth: 0.50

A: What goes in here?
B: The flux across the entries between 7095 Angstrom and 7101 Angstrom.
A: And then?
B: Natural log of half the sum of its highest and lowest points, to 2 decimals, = 2.40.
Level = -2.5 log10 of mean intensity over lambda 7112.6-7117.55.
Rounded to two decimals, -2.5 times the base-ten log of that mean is -2.67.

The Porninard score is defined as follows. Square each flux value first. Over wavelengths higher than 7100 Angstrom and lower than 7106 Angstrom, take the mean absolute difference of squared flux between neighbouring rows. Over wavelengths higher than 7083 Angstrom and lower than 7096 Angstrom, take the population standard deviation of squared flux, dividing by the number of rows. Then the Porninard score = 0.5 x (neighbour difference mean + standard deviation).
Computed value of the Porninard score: 11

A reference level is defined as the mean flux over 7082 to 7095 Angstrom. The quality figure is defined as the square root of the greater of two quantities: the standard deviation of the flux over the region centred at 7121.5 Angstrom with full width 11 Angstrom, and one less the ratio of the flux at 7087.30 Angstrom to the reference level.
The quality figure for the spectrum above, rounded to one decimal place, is 1.2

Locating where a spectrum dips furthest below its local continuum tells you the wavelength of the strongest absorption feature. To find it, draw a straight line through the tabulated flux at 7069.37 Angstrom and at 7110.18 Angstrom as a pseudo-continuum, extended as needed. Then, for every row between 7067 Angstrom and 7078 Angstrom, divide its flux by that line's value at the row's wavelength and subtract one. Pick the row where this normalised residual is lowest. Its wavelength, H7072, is 7067.74 Angstrom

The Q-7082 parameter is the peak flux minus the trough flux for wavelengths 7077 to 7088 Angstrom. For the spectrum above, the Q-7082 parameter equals 2.9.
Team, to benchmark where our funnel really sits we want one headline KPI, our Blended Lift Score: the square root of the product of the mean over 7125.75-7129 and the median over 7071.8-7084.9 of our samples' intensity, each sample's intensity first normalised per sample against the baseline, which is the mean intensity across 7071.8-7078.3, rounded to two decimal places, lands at 0.84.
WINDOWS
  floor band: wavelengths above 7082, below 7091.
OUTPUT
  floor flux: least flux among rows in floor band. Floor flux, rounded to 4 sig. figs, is 10.20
